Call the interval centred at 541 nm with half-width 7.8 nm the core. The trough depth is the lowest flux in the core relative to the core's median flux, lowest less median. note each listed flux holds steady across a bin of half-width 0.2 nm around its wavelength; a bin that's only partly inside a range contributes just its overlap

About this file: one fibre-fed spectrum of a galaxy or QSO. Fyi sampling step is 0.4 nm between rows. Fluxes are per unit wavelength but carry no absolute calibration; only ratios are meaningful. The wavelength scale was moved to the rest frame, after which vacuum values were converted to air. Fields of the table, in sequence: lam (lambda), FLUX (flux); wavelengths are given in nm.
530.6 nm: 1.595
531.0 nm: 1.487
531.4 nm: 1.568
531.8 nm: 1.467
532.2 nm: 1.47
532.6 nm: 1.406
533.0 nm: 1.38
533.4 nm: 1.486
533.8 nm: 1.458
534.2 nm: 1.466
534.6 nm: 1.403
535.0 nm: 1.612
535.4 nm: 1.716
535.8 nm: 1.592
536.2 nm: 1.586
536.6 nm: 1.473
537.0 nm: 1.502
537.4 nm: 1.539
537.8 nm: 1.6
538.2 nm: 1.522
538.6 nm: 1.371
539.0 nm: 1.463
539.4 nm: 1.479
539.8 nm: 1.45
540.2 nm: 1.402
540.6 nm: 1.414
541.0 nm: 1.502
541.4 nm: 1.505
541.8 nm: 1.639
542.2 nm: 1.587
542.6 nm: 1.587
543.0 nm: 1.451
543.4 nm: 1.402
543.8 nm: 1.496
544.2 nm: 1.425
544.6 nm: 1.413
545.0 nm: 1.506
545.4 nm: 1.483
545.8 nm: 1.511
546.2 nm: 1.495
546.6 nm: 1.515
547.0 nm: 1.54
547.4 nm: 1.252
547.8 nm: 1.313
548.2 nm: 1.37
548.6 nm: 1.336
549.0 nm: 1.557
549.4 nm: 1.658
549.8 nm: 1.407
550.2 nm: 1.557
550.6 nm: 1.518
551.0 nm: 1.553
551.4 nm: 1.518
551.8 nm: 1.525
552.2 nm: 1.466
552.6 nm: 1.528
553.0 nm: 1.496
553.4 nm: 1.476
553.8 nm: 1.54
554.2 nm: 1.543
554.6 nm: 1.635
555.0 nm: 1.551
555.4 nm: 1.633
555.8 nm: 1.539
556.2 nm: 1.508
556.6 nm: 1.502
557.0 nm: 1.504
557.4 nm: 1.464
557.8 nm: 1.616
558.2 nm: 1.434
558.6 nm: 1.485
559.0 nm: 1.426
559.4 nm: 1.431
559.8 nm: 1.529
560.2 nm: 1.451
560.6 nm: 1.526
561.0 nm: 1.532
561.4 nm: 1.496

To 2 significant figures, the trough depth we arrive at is -0.23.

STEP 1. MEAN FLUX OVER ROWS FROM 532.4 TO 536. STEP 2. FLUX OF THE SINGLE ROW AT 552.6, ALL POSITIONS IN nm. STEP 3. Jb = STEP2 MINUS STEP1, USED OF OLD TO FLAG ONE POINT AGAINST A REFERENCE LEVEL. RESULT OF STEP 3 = 0.03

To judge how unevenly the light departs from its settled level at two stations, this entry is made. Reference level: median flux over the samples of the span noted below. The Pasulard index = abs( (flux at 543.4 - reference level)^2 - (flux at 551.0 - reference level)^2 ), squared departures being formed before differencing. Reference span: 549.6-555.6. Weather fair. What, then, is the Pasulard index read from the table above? 0.015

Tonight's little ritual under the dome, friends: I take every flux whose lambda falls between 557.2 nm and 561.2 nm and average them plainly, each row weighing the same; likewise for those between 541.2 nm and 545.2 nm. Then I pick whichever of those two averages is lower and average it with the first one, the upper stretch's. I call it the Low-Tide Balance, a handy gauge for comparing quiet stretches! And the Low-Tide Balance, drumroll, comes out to 1.489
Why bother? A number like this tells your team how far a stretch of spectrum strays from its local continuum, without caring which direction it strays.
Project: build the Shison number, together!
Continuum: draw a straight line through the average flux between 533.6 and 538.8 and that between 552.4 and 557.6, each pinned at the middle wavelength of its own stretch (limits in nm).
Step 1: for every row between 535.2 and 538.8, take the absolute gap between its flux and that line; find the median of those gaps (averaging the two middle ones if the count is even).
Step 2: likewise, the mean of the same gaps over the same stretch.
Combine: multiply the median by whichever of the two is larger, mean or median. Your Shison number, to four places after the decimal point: 0.0043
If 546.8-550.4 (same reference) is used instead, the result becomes 0.0165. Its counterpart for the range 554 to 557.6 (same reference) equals 0.0013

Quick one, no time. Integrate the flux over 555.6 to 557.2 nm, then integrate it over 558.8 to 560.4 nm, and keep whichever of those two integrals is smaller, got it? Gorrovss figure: 2.33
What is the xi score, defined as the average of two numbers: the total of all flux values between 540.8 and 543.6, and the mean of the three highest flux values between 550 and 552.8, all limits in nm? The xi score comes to 6.11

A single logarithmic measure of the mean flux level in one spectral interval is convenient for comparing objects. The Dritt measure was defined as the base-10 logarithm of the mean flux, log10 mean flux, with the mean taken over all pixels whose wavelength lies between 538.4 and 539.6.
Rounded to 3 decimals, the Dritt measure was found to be 0.158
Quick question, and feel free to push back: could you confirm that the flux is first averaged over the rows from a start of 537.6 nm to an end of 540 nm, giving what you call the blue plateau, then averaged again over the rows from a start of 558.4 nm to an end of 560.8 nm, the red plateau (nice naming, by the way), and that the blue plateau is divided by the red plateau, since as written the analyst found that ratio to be 1.004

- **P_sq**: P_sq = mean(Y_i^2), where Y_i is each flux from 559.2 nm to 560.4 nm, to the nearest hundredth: 2.16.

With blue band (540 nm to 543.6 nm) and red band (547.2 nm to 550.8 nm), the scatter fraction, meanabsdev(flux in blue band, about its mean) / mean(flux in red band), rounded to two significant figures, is 0.050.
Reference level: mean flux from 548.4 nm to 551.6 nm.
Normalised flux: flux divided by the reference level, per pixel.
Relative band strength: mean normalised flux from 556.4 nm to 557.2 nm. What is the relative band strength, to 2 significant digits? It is 0.99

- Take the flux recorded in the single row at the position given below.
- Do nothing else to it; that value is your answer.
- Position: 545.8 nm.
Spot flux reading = 1.511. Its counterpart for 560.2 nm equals 1.451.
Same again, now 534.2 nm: 1.466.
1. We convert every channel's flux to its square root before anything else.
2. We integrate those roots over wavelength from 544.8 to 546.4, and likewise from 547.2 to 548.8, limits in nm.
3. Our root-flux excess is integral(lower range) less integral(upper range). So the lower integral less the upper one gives 0.12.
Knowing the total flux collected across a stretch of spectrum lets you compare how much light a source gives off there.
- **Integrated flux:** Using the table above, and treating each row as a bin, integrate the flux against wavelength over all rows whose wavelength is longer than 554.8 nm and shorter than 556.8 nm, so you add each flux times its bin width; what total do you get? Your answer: 3.09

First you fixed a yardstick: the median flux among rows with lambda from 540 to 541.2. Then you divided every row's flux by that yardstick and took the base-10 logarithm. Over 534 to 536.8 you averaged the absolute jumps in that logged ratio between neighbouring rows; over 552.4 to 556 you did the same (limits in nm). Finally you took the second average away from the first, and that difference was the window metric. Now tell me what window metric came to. 0.012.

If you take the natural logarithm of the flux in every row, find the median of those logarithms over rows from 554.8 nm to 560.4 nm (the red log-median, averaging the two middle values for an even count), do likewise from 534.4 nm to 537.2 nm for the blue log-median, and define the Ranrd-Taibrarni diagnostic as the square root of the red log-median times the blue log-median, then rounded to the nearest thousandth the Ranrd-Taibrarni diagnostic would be 0.434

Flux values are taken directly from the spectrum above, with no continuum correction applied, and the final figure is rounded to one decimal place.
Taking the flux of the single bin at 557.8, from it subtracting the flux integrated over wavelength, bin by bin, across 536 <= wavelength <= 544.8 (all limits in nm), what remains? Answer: -11.5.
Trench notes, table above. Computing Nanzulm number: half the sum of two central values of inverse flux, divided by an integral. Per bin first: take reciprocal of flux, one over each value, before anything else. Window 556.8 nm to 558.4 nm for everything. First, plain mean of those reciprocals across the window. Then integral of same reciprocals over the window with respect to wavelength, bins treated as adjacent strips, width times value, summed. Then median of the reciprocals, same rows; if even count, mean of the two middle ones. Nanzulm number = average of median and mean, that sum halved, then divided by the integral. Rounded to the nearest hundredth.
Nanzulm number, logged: 0.63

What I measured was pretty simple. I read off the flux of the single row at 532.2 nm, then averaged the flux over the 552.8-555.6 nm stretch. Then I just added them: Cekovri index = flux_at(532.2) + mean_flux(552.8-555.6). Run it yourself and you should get 3.023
